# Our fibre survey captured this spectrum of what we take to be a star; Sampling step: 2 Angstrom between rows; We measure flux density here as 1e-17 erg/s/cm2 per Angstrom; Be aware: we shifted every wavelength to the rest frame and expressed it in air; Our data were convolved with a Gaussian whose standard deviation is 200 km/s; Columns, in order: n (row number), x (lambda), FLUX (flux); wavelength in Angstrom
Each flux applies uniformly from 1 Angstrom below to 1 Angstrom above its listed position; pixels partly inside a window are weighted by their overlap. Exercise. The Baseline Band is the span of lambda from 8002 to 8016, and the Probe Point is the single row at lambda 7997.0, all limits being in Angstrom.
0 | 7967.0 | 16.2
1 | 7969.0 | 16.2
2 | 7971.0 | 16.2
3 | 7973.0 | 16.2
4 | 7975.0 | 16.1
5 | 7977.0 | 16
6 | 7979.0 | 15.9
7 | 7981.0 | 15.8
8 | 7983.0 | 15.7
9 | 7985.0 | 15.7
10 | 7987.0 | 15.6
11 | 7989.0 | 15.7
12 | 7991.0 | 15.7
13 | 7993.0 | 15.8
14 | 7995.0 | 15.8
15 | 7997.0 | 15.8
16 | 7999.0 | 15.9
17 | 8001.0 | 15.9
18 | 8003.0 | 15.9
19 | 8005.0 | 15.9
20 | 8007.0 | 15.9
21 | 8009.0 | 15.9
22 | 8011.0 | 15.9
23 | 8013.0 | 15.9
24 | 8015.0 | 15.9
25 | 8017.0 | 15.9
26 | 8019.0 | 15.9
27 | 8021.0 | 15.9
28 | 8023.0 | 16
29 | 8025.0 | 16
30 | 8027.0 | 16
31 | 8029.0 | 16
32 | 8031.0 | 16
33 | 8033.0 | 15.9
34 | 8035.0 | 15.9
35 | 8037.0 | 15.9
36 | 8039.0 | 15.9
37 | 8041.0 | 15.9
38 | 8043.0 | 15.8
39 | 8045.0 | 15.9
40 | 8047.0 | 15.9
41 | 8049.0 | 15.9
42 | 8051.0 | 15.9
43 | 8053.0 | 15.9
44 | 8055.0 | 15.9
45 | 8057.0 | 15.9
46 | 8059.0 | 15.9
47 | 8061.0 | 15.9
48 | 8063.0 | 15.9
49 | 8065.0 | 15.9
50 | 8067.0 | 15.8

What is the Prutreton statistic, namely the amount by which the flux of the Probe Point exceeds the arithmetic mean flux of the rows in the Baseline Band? -0.100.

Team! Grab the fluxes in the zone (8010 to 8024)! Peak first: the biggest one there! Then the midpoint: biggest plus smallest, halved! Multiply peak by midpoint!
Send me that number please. 255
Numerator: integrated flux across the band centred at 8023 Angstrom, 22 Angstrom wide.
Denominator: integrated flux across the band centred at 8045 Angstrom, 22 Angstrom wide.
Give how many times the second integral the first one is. 1.003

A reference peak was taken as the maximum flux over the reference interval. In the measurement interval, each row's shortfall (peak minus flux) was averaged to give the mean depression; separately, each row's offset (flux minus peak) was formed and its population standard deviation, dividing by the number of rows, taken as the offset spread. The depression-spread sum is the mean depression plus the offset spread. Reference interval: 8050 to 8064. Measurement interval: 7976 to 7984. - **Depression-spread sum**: 0.16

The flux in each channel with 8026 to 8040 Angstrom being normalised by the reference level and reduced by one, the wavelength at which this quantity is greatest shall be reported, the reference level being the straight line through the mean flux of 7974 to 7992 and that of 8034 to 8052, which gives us 8027.0 Angstrom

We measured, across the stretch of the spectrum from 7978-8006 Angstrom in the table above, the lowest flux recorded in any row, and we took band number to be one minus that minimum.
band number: -14.6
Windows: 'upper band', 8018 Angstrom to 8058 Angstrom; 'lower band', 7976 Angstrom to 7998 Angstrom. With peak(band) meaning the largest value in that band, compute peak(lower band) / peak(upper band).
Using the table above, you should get 1.00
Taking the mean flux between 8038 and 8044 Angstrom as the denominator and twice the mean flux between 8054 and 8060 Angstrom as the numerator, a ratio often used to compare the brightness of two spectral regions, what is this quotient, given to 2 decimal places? 2.00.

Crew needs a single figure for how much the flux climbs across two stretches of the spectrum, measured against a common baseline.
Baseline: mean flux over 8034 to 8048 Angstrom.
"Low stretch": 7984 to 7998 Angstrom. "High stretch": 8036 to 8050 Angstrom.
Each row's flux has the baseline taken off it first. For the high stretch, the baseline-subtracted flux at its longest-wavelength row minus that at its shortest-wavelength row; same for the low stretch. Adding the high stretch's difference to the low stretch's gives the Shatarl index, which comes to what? 0.10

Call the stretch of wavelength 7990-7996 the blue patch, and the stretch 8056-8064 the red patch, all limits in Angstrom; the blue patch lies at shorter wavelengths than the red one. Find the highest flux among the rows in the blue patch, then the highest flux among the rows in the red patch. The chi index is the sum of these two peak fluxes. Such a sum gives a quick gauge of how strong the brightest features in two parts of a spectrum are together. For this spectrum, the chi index 31.7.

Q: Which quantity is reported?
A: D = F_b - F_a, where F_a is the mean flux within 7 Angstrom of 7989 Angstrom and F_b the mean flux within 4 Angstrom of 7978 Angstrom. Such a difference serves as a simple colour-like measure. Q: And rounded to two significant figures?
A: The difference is 0.24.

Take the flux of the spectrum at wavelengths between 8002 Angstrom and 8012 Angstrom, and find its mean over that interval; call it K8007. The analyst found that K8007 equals 15.9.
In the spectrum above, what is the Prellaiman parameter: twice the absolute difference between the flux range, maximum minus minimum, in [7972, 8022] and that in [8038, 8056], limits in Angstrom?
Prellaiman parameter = 1.0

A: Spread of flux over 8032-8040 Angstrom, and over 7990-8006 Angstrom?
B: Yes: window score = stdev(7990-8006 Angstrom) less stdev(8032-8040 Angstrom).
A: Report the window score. 0.07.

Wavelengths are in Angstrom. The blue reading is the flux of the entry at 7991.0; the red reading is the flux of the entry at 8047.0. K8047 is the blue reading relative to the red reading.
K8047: 0.99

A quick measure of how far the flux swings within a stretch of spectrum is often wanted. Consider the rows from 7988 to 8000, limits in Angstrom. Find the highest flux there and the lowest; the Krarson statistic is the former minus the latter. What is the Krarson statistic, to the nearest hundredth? 0.20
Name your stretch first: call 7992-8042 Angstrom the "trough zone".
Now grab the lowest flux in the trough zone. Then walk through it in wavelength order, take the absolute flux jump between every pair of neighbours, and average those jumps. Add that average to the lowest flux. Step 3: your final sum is 15.8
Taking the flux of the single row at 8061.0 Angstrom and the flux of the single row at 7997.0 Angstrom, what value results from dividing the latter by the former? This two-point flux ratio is 0.99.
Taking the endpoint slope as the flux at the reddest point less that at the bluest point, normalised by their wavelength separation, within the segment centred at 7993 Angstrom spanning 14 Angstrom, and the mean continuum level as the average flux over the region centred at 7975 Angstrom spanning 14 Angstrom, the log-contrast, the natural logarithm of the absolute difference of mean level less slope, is 2.775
